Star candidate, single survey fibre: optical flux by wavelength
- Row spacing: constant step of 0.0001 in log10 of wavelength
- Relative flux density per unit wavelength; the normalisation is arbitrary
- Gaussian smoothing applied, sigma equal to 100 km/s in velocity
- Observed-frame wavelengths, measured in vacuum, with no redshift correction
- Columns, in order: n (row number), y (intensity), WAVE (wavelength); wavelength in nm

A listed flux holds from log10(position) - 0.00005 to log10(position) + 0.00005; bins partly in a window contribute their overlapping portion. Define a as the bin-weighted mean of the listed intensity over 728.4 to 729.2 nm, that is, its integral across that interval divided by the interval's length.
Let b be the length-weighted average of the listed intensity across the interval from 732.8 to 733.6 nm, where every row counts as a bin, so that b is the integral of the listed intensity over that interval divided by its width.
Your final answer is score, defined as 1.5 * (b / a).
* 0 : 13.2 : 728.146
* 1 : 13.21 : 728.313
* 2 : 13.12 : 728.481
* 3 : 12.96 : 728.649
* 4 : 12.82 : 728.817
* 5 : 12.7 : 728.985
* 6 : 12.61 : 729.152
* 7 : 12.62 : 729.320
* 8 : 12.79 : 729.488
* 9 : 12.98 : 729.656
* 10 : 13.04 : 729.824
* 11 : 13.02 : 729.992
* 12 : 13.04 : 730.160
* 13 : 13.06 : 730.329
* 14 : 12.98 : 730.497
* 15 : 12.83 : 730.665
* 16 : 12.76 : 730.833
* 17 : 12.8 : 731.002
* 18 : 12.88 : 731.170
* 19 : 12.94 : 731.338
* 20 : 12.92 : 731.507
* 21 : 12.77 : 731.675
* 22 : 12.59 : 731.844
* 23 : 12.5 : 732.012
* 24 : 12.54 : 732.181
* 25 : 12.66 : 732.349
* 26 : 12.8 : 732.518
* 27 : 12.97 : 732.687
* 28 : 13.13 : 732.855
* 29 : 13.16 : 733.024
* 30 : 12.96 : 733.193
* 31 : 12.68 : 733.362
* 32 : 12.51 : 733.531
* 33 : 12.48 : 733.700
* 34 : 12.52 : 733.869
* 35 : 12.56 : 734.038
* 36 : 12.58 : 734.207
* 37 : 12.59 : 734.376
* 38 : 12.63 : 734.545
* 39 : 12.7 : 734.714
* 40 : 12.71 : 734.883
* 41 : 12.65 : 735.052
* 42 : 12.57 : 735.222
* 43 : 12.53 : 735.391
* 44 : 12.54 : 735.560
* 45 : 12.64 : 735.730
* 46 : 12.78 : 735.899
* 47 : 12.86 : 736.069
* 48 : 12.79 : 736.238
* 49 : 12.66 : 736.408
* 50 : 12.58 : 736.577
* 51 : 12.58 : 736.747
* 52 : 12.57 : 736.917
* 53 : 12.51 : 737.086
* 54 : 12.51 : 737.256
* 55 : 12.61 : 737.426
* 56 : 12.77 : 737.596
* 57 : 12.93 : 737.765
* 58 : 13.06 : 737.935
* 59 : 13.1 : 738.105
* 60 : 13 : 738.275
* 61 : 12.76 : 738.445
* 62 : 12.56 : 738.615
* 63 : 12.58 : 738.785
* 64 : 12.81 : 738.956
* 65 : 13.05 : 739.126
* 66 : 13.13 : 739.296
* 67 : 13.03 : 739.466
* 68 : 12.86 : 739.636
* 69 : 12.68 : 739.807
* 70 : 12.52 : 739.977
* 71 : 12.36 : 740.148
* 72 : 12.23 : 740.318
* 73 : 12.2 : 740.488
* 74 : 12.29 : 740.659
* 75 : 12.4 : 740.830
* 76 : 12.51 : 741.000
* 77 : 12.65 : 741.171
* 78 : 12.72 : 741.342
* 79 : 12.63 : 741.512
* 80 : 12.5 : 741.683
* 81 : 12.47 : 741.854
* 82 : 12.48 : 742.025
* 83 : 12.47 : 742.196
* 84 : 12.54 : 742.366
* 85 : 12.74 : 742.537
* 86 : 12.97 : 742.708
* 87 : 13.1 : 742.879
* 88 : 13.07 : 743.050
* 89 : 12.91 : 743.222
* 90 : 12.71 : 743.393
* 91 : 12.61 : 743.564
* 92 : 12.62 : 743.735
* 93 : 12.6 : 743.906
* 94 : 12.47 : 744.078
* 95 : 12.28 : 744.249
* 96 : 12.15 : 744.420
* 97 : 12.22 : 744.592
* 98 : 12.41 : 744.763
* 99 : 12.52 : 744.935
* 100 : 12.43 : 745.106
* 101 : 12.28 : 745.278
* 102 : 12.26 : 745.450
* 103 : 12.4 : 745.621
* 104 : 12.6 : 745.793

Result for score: 1.50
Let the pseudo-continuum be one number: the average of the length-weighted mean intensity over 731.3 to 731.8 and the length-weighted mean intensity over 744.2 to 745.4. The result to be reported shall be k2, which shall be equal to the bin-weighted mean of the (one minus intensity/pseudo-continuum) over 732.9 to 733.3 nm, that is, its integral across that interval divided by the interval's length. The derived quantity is -0.037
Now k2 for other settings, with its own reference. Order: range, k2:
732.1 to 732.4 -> -0.001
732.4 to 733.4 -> -0.030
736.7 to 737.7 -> -0.002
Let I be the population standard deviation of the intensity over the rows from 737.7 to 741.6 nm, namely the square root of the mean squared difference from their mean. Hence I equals 0.28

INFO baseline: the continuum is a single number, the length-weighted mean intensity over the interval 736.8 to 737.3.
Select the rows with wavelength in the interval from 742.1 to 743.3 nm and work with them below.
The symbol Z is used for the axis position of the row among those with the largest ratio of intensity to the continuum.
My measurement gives 742.879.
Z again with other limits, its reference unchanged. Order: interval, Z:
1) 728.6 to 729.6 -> 728.649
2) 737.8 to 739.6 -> 739.296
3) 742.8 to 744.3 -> 742.879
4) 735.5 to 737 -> 736.069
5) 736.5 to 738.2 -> 738.105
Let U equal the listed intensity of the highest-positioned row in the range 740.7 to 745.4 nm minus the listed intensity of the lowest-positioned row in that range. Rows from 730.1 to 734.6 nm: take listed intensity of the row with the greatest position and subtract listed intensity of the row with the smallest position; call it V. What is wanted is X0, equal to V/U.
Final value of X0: 3.4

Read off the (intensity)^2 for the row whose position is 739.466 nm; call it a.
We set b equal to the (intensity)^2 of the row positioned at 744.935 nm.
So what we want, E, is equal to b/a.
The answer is 0.92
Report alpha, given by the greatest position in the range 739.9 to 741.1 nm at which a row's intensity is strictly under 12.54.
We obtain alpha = 741.000 nm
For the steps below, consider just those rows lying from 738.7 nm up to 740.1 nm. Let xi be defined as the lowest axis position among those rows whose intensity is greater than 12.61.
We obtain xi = 738.956 nm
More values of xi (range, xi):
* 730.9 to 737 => 731.002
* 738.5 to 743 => 738.956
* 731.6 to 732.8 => 731.675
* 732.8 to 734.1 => 732.855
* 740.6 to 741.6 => 741.171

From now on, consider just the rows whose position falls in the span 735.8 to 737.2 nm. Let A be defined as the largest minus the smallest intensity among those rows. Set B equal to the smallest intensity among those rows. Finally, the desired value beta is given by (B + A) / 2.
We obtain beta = 6.43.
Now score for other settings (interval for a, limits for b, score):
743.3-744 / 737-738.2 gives 1.52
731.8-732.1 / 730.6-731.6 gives 1.54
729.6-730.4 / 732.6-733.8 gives 1.48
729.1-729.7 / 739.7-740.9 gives 1.46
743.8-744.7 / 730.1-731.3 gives 1.57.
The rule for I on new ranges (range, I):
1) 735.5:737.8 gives 0.13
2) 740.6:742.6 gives 0.13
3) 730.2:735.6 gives 0.19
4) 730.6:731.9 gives 0.10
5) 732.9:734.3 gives 0.23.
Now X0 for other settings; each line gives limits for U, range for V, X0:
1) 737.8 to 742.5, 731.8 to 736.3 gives -0.4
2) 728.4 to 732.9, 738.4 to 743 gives 34.0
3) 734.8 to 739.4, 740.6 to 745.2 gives 0.3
